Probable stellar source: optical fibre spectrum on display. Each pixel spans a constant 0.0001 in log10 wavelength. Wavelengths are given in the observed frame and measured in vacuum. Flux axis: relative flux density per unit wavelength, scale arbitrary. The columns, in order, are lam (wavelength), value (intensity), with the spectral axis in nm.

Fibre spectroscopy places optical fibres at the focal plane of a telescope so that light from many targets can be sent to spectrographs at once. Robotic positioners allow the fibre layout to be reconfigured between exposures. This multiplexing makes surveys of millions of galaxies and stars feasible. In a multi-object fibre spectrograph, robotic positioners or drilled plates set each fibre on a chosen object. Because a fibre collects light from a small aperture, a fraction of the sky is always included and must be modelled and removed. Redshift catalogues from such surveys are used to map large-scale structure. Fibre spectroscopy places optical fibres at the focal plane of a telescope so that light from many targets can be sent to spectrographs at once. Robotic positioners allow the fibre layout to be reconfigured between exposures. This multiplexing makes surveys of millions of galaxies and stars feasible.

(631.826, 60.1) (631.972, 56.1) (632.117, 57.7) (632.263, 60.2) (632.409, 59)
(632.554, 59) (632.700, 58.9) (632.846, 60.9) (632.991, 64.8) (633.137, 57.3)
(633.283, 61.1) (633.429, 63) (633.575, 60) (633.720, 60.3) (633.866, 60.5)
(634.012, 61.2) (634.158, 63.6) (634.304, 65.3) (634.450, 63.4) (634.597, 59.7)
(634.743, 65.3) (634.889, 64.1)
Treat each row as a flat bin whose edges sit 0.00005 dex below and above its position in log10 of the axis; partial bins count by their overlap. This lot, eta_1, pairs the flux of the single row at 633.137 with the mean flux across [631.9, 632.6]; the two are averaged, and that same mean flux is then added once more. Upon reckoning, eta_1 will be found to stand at 116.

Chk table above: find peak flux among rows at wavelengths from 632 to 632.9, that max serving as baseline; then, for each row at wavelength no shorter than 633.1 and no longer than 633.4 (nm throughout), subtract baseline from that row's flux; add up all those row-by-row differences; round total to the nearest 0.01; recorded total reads -3.40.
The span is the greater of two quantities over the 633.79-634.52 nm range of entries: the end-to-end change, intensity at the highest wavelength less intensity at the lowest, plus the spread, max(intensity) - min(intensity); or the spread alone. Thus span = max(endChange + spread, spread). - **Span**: 7.7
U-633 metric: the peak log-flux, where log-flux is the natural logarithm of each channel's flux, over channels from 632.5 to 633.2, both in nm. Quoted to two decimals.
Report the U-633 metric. 4.17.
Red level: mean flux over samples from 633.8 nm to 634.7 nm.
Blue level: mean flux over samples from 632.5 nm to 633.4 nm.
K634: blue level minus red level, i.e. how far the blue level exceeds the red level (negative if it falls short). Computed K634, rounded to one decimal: -1.9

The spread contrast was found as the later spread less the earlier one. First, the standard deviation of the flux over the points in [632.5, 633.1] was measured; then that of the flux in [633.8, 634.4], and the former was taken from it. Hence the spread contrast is -0.5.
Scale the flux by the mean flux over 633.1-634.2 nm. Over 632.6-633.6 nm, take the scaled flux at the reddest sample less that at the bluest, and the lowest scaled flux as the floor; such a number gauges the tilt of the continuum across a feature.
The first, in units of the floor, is 0.019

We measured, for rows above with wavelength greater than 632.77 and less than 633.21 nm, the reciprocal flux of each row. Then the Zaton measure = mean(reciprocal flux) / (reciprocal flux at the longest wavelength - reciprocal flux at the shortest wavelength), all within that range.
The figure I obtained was 16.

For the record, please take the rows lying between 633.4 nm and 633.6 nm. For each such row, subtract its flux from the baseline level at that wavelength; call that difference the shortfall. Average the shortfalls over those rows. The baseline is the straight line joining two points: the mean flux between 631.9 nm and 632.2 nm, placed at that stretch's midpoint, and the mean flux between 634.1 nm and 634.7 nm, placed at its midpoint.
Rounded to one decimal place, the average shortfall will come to -0.8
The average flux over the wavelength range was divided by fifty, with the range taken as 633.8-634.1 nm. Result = 1.22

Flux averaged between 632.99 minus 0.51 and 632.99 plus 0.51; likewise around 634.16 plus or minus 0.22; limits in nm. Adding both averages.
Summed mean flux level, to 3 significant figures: 124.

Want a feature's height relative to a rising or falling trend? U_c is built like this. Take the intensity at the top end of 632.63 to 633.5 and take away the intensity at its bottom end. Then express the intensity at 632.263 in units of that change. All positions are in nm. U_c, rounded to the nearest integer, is 15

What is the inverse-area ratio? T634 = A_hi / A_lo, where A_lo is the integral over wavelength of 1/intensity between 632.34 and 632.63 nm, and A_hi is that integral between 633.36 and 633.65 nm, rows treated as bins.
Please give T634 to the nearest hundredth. 0.96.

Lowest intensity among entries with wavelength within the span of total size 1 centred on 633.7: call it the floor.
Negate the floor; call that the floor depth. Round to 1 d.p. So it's -60.0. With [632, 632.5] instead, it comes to -57.7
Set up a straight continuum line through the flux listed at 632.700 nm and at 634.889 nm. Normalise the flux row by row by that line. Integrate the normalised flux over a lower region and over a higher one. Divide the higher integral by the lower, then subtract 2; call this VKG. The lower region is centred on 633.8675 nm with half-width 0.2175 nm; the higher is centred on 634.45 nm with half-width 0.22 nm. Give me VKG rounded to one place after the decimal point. -1.0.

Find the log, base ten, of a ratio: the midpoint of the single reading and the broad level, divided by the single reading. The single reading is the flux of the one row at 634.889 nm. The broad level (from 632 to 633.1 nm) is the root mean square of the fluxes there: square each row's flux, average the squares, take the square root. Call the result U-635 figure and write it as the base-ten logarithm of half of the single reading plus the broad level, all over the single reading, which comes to -0.014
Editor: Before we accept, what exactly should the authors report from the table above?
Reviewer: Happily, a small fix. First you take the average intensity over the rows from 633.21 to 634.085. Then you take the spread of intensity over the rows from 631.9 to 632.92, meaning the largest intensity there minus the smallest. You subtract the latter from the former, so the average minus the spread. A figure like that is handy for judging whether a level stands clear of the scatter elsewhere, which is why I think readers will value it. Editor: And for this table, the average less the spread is 56.2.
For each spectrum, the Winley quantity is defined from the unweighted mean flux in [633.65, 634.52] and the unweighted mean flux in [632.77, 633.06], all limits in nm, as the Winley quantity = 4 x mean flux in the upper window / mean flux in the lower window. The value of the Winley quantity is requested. 3.97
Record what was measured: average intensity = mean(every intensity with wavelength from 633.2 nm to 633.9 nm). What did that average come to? 61.0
